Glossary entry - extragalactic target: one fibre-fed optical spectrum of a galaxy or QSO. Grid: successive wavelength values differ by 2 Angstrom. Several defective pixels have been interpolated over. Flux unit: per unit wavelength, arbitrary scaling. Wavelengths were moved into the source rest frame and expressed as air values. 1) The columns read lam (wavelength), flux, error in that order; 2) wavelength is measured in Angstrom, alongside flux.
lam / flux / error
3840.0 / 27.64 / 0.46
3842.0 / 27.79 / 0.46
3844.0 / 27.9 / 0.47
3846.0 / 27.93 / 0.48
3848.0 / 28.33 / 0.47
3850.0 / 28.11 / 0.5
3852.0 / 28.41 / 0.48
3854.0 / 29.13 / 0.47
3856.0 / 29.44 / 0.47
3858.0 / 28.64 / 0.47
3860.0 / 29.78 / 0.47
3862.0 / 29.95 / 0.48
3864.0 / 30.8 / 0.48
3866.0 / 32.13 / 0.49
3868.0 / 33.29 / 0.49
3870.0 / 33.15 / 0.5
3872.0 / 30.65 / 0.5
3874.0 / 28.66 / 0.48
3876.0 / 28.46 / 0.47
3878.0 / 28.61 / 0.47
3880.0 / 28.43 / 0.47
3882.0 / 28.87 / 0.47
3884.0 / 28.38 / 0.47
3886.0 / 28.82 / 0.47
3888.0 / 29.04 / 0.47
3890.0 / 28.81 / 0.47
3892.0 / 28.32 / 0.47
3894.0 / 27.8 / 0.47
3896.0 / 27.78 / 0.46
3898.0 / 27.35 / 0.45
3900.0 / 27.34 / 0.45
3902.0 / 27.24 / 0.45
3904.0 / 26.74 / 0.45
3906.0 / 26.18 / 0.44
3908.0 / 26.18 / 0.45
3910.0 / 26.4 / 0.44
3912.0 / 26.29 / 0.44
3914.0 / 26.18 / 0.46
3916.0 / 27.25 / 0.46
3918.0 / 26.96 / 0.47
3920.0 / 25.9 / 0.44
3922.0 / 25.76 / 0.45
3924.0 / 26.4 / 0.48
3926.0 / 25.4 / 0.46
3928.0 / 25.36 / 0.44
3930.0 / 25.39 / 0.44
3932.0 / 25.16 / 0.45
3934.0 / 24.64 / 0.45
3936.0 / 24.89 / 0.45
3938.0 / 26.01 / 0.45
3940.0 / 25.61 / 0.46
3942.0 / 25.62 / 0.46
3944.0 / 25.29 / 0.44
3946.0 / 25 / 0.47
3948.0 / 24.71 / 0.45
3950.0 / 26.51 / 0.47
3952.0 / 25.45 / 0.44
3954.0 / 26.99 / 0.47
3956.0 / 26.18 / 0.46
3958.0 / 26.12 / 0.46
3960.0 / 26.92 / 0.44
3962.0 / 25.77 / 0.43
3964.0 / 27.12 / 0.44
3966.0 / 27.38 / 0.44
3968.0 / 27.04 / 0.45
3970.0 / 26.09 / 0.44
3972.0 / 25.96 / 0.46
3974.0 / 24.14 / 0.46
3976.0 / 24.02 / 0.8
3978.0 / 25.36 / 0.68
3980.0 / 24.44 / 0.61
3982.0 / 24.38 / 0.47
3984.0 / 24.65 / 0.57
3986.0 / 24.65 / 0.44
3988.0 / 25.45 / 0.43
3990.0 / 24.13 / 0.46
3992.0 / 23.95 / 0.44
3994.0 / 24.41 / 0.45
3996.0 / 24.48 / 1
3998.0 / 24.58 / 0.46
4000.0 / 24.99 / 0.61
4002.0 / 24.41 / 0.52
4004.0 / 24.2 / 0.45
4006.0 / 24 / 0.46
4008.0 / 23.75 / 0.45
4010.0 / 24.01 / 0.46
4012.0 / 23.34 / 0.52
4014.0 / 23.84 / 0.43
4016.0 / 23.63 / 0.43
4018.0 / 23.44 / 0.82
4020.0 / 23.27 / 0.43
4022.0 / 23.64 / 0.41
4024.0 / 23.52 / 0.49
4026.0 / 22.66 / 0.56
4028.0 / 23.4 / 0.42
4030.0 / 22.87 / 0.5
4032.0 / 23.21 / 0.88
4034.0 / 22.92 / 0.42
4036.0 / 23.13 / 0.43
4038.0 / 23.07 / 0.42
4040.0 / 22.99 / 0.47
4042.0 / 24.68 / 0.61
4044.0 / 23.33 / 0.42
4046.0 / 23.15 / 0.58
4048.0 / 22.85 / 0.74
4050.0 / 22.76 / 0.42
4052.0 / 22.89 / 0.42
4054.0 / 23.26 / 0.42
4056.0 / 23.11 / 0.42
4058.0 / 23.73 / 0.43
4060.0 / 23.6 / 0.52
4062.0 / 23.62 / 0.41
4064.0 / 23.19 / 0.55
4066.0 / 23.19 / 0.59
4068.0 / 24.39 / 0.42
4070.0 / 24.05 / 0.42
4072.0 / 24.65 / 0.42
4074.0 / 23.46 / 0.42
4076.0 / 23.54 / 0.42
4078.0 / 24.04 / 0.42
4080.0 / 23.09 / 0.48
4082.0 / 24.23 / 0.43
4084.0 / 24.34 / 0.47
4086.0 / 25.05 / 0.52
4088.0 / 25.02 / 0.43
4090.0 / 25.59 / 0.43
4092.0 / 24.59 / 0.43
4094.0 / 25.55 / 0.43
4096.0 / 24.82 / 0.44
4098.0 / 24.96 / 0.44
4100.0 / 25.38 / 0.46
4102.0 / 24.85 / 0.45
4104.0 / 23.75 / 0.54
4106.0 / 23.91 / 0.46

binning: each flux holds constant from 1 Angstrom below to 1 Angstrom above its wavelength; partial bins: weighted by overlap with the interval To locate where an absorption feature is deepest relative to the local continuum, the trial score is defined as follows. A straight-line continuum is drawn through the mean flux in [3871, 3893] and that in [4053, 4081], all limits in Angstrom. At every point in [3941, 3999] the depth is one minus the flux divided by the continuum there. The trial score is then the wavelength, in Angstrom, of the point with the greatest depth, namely 3948.0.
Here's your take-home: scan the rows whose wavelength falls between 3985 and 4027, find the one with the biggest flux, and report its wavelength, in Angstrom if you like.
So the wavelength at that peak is 3988.0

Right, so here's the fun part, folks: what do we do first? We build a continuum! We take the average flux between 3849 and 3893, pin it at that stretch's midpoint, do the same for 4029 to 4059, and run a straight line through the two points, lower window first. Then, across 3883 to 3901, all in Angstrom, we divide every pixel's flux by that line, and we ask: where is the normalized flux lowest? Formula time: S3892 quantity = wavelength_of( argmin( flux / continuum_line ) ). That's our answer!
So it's 3898.0 Angstrom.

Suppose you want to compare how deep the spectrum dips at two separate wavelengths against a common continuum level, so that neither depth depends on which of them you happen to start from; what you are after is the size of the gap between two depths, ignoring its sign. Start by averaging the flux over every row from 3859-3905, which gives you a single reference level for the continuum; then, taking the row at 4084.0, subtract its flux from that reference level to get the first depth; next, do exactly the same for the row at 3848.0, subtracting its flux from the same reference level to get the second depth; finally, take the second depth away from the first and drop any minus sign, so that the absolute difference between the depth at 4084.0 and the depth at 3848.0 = 4.0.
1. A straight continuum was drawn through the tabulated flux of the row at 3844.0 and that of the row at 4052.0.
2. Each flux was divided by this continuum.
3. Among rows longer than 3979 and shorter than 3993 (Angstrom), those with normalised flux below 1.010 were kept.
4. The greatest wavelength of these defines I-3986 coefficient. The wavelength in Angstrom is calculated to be 3992.0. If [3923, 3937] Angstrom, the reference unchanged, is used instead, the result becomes 3936.0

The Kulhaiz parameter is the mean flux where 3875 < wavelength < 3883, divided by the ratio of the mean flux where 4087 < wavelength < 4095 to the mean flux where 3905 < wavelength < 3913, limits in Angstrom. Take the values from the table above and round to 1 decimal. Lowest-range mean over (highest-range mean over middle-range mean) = 29.8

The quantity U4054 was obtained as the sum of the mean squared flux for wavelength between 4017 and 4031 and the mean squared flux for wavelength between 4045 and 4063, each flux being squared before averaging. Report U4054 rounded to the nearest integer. 1080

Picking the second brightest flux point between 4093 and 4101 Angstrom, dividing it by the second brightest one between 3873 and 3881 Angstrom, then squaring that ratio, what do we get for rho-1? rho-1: 0.79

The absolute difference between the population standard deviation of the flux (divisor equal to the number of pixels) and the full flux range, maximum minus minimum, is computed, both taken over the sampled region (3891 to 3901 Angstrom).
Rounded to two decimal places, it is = 0.62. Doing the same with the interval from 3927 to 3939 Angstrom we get 0.94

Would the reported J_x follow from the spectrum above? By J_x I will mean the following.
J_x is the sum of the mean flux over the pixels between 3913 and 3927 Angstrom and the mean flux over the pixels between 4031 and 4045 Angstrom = 50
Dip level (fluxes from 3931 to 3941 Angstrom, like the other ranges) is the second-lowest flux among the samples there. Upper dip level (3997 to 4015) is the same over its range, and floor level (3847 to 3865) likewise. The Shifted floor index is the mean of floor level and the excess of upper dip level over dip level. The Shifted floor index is 13.6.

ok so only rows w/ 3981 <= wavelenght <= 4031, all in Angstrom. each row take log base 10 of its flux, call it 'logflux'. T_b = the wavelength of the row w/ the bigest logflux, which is 3988.0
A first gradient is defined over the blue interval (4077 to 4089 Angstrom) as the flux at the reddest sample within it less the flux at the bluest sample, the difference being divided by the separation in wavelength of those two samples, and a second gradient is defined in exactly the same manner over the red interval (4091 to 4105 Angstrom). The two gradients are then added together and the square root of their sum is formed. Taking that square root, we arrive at 0.17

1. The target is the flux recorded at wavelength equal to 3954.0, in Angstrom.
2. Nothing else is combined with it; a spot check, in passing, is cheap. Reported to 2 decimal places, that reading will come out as 26.99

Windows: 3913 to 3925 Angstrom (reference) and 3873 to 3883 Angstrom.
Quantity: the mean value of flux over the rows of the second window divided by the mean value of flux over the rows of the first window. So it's 1.08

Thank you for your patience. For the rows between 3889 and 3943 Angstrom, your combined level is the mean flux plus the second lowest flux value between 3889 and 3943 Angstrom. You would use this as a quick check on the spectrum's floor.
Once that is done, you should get 51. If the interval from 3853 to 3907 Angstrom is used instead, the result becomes 56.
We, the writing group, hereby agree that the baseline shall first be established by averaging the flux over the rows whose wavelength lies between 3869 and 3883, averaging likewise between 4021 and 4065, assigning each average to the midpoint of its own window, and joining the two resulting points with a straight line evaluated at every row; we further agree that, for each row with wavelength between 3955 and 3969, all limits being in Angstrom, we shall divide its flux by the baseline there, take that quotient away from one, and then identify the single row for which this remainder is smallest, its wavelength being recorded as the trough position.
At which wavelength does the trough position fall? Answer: 3966.0 Angstrom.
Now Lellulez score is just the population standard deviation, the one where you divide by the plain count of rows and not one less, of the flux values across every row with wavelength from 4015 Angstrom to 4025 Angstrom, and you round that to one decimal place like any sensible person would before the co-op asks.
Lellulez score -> 0.1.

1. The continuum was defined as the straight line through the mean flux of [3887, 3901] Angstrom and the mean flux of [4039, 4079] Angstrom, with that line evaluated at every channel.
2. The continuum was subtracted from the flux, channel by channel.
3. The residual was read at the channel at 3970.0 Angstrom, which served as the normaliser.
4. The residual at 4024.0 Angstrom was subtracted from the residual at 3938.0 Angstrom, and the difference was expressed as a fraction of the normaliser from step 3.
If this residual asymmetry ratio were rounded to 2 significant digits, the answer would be 1.1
